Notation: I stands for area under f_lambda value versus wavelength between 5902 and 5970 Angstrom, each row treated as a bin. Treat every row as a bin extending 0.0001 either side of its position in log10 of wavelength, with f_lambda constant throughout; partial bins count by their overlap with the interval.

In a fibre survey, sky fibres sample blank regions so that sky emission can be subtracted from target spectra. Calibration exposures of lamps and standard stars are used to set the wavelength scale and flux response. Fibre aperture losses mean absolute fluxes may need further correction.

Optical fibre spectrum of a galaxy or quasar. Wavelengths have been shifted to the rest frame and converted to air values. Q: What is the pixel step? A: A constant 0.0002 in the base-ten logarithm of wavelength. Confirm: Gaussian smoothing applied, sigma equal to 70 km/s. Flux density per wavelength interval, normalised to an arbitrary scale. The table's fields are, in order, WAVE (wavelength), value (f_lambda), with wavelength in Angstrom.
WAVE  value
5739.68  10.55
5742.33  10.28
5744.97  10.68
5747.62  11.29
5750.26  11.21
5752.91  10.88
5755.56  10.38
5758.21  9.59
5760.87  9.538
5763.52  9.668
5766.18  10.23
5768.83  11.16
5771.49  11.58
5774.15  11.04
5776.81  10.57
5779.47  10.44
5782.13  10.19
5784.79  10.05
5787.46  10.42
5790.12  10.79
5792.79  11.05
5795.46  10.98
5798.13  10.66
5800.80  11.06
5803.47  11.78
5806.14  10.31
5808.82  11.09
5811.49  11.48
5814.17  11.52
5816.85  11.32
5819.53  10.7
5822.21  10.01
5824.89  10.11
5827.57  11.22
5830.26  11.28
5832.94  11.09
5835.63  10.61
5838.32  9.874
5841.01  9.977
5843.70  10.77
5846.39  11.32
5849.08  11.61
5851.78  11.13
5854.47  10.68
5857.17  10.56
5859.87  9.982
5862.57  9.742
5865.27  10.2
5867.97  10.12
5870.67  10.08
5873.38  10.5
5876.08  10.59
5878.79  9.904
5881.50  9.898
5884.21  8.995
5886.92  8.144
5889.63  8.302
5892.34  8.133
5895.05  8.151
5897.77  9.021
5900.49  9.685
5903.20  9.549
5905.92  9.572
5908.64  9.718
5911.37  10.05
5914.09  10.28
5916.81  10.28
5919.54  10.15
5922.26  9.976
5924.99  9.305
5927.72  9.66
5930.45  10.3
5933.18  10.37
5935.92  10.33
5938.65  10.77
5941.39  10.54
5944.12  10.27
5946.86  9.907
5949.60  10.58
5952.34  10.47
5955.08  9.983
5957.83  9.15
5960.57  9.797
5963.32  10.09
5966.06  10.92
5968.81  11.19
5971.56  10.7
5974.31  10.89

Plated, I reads 689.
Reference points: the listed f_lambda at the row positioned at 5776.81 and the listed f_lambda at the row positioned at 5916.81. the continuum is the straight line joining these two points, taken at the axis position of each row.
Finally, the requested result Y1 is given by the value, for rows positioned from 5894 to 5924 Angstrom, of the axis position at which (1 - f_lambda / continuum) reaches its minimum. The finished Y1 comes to 5916.81 Angstrom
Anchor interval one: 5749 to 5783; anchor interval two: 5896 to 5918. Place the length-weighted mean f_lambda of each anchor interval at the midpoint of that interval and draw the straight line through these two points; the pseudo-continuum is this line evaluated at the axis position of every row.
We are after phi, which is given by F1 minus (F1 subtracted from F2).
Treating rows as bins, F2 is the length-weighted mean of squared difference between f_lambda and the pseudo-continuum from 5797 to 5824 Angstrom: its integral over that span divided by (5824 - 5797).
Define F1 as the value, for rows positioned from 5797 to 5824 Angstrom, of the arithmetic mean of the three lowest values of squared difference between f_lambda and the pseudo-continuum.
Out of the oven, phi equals -0.71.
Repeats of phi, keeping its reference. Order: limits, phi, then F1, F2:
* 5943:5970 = -0.66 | 0.12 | 0.91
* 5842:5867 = -0.63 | 0.04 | 0.71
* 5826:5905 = -0.79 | 0.00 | 0.79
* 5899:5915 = -0.06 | 0.01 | 0.09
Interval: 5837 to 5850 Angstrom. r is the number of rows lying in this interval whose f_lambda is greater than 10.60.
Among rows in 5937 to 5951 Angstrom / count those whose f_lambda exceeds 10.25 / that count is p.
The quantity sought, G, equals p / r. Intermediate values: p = 4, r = 3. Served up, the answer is 1.3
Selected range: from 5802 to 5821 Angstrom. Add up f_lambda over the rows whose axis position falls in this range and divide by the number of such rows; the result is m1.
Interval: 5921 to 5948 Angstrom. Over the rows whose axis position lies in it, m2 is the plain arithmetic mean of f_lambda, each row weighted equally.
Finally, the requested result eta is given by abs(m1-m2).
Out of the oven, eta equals 1.03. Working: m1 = 11.2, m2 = 10.1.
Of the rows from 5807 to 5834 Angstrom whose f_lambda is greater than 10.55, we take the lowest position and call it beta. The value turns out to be 5808.82 Angstrom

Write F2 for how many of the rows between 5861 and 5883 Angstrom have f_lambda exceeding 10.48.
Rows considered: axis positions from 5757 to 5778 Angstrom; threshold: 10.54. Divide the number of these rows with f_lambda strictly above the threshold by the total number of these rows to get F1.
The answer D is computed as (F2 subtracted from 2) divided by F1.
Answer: 0.0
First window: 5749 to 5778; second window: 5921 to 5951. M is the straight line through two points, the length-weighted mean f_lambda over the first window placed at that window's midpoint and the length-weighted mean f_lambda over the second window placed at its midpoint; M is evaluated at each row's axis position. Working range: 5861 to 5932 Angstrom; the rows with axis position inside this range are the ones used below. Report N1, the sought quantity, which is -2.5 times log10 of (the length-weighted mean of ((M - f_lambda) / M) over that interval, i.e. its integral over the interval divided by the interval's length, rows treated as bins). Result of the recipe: 3.0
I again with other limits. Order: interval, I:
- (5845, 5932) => 858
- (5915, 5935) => 200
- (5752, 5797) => 472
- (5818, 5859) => 440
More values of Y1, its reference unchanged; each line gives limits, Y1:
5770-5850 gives 5803.47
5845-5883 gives 5849.08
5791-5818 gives 5803.47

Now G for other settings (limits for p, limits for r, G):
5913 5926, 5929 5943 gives 2.0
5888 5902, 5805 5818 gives 0.0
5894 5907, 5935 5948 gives 0.0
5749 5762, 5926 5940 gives 3.0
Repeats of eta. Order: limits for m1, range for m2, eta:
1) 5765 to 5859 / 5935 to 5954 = 0.41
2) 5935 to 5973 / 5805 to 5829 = 0.53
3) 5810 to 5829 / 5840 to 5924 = 1.00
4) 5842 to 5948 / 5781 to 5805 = 0.81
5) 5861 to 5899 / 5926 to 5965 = 0.75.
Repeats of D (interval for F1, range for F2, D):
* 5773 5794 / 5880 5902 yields 4.0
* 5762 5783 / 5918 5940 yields 2.0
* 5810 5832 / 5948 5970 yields -1.3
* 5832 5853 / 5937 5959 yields -1.3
